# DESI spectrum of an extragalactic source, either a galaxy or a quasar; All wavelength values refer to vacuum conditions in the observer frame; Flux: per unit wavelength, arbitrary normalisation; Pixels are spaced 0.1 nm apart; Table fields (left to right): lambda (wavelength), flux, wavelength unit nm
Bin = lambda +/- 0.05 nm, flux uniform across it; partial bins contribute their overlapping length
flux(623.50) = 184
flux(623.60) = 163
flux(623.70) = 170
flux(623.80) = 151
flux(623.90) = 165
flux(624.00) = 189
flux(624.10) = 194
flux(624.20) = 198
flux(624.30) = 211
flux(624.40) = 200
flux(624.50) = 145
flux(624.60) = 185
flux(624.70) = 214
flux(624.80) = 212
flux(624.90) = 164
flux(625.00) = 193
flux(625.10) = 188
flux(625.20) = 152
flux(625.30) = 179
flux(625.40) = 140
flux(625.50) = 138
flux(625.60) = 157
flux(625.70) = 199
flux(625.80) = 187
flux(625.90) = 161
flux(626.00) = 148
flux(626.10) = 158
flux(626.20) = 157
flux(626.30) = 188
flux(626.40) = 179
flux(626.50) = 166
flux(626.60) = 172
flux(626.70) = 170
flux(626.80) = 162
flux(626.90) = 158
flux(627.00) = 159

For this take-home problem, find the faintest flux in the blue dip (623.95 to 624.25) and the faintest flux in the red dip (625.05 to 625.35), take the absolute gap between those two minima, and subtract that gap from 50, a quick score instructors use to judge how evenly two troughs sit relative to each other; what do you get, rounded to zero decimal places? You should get 13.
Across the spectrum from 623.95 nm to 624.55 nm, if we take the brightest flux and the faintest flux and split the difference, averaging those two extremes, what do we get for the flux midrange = 178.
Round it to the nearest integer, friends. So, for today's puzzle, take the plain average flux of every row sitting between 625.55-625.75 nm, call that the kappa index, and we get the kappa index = 178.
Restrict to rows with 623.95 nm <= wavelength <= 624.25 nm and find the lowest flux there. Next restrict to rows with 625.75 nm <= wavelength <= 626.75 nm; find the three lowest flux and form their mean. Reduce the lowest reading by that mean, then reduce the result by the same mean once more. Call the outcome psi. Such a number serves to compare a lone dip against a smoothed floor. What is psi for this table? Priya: -120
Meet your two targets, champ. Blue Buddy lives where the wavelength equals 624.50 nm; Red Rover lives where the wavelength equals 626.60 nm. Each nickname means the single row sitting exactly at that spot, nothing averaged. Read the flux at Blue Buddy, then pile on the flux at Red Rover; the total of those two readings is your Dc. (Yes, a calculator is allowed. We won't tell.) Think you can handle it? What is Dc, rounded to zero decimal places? 317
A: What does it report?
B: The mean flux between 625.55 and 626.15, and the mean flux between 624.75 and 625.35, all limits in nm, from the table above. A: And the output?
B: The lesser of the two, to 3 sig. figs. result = 168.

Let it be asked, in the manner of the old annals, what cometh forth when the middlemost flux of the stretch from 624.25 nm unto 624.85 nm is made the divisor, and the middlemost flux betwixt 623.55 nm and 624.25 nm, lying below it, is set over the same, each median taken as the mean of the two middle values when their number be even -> 0.83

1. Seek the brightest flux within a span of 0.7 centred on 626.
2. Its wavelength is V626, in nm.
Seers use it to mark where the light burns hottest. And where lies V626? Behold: 625.70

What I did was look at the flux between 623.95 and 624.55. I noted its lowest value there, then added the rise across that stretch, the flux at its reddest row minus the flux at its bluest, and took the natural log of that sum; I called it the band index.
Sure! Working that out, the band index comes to 4.62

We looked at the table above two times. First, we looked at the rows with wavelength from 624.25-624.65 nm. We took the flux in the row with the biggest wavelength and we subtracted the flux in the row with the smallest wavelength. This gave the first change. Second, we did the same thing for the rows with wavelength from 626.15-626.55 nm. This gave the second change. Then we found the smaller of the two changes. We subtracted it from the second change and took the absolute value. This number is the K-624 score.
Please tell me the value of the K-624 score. 35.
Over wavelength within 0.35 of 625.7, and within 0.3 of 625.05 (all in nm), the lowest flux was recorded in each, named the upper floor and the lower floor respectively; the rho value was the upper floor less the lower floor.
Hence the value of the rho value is -14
